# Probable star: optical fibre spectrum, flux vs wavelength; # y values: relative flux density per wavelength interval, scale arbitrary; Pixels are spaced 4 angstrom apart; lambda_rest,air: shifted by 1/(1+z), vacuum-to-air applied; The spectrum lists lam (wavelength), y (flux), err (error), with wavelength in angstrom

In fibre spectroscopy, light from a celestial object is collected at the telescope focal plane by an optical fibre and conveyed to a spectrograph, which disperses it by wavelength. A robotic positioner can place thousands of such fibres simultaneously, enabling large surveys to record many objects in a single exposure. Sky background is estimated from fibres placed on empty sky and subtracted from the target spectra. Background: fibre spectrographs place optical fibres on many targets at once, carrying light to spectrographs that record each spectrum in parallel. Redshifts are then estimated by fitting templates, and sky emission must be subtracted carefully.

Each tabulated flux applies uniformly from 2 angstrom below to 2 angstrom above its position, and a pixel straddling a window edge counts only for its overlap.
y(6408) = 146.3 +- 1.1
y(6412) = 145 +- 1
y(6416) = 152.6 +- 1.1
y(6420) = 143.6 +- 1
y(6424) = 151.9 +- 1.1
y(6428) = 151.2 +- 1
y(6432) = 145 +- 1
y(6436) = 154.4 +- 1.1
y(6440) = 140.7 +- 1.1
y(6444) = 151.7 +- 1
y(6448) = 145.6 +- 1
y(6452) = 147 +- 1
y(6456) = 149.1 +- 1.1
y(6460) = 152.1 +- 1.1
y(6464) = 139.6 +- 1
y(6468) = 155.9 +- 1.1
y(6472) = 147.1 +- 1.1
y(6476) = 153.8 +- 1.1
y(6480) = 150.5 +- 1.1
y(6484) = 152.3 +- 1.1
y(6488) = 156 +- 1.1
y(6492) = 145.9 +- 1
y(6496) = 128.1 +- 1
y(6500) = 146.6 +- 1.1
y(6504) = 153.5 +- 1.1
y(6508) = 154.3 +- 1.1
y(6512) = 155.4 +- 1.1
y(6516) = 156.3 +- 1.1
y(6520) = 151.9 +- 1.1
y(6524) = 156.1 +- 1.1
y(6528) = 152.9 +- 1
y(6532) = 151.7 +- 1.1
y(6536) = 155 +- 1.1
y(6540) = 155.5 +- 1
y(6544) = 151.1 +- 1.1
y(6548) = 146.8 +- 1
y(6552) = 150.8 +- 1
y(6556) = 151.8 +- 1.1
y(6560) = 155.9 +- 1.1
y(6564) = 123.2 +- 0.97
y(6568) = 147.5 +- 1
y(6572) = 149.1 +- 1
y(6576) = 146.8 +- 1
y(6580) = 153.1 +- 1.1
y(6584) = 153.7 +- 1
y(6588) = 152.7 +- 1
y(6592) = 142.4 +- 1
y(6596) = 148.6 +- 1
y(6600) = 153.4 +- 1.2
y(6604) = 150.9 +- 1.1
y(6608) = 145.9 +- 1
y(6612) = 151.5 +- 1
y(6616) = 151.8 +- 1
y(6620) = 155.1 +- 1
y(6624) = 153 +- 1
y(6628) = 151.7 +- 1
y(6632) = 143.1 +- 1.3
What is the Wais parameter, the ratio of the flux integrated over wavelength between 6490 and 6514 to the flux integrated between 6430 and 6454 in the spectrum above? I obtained 1.00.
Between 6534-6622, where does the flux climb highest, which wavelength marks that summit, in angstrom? 6560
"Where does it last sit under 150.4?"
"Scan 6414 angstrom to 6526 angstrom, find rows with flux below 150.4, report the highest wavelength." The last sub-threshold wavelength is 6500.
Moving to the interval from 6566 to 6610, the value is 6608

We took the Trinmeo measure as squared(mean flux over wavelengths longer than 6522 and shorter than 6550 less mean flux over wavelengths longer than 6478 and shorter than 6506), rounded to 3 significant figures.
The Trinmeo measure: 26.7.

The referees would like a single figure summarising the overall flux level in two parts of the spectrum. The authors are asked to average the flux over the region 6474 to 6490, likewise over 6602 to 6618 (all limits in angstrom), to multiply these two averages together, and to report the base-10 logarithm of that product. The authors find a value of 4.36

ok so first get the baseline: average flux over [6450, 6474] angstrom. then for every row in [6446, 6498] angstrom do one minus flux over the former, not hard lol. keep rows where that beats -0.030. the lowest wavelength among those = 6448 angstrom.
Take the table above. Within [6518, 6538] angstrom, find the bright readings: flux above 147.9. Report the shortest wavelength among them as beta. 6520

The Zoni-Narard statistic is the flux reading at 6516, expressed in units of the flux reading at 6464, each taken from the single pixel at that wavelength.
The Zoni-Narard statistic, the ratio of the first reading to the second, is 1.12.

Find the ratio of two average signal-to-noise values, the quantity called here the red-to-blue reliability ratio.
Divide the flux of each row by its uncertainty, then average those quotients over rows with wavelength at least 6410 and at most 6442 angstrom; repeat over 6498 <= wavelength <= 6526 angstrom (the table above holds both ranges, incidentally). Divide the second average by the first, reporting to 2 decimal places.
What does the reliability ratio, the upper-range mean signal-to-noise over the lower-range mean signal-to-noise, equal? 0.99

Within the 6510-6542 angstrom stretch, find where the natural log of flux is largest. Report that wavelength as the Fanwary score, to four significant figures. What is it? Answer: 6516 angstrom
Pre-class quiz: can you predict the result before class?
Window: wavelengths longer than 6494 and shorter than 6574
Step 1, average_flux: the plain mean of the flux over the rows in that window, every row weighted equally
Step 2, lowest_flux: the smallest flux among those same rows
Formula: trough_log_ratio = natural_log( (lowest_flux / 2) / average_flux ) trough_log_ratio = -0.89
